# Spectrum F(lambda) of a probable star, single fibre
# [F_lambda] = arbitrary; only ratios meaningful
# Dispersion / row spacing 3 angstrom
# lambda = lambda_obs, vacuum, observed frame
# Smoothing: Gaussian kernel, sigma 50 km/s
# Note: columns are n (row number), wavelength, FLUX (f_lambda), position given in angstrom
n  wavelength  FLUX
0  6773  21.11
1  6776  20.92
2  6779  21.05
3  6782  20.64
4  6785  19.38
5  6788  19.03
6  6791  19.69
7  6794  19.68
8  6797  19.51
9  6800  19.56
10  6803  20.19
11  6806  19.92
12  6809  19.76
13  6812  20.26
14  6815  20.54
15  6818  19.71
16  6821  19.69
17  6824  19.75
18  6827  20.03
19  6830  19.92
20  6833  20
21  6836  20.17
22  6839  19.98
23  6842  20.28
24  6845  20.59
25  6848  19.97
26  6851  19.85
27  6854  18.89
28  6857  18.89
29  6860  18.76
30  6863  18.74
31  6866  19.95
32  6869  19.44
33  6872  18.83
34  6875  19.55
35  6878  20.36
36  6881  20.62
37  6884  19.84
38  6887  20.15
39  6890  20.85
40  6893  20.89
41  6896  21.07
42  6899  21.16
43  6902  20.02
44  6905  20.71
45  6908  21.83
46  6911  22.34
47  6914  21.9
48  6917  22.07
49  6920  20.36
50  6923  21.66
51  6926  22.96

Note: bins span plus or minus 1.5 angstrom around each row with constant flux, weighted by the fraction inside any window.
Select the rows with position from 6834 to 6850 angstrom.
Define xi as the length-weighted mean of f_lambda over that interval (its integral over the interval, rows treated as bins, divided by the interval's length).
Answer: 20.2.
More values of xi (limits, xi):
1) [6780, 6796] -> 19.7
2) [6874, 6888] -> 20.1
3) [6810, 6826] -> 20.0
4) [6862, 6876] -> 19.3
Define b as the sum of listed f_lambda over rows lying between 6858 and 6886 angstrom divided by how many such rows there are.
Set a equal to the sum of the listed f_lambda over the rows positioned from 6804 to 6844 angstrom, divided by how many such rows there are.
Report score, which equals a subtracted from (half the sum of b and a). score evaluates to -0.22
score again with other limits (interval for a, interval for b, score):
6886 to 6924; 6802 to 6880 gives -0.69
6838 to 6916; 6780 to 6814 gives -0.21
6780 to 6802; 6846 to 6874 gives -0.19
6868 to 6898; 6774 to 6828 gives -0.10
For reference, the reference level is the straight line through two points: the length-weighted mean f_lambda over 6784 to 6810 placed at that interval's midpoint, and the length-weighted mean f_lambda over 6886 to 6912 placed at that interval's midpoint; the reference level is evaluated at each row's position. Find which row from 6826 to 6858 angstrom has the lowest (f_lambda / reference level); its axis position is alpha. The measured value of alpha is 6857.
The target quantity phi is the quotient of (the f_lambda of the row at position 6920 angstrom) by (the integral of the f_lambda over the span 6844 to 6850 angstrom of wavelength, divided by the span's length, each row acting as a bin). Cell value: 1.01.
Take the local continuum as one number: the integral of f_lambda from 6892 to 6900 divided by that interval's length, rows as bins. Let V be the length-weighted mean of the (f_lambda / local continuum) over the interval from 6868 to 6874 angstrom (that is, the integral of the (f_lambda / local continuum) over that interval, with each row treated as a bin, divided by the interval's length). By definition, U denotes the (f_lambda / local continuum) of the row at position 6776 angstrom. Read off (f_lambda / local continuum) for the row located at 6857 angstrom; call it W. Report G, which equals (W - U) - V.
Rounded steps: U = 0.99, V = 0.910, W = 0.90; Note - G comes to -1.01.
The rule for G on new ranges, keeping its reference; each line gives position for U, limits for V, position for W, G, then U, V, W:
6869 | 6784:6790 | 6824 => -0.90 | 0.92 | 0.914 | 0.94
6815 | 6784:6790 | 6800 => -0.96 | 0.98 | 0.914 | 0.93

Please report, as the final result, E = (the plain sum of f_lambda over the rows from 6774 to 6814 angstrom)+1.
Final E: 261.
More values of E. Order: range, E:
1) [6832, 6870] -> 257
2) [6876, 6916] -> 273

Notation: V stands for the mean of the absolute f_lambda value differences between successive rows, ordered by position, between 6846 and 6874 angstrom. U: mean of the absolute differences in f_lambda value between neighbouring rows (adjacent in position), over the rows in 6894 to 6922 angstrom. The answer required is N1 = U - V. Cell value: 0.3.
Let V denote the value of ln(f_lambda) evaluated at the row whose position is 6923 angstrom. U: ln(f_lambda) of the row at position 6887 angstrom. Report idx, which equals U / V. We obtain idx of 0.98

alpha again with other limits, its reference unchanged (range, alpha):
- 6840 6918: 6872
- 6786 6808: 6788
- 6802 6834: 6821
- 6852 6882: 6872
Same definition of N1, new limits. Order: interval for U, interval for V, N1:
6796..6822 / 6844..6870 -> -0.1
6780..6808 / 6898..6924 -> -0.5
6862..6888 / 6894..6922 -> -0.1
